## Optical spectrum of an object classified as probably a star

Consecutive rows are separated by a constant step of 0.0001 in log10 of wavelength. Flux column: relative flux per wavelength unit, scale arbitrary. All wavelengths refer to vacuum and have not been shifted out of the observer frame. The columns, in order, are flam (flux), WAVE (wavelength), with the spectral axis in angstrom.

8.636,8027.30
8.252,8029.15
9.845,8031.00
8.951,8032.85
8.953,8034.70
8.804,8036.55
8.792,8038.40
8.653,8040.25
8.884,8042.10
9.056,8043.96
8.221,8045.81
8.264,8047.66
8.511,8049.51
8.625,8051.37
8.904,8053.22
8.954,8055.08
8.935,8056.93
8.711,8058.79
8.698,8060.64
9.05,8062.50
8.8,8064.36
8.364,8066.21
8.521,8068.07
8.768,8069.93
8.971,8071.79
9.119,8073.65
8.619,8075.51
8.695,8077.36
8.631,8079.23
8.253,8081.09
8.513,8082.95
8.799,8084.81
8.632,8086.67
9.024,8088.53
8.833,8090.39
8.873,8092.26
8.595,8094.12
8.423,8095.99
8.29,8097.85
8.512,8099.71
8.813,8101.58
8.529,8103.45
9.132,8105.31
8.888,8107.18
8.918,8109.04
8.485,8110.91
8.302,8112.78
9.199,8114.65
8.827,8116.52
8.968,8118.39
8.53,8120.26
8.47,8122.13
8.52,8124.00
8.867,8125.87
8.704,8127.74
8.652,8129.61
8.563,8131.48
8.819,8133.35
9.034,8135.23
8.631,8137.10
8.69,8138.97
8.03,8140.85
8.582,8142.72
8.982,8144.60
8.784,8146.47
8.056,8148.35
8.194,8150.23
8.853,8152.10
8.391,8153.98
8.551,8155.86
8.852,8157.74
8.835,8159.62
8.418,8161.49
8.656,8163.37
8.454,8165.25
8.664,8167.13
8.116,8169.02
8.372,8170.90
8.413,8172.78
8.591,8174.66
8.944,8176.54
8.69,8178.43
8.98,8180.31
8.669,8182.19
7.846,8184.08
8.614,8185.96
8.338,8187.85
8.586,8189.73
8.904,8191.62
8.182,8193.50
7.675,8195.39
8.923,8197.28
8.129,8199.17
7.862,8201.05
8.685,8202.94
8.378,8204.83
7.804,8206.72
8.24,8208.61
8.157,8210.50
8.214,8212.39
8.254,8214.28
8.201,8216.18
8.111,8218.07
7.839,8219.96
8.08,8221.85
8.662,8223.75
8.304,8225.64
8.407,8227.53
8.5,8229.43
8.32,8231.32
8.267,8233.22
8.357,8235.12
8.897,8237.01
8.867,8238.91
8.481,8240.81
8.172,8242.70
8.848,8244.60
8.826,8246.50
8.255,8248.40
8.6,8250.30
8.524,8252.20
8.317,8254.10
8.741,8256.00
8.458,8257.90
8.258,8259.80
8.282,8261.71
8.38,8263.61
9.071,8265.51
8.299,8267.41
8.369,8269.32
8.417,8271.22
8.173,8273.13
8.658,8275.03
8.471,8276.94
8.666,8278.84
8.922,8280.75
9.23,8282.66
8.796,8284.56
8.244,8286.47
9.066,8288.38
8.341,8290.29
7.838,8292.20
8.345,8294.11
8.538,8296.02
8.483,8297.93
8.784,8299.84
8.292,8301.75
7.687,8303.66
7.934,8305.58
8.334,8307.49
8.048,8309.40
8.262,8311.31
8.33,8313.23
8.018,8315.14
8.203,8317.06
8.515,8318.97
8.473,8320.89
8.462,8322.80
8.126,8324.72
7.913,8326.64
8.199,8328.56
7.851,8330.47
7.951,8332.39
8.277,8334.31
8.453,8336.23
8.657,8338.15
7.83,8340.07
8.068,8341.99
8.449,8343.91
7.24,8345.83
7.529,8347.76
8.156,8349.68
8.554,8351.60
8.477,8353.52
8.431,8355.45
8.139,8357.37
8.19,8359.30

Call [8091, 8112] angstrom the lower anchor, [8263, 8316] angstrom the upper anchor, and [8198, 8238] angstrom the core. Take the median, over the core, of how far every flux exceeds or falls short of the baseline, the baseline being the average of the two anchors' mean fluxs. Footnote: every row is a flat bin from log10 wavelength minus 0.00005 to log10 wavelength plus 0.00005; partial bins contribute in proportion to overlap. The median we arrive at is -0.30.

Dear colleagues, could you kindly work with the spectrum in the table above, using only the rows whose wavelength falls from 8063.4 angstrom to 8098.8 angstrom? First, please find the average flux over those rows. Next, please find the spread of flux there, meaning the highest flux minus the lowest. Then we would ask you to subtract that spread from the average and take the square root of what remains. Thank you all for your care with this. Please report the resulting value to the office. 2.79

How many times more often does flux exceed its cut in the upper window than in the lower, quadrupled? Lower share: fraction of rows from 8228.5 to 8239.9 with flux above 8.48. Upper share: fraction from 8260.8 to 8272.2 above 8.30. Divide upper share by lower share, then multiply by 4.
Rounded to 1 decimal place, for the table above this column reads 5.3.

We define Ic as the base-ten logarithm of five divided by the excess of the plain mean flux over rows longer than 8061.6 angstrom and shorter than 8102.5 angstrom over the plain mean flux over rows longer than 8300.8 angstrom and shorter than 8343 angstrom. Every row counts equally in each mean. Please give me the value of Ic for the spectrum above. 0.99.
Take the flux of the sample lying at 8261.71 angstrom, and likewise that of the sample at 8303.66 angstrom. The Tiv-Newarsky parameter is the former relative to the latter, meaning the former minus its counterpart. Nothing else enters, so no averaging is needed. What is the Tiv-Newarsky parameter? 0.6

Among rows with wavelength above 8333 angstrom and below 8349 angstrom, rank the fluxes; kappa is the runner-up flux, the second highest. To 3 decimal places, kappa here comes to 8.453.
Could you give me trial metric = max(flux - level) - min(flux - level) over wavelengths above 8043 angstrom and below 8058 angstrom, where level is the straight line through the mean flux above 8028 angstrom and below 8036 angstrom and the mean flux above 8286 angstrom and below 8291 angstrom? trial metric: 0.83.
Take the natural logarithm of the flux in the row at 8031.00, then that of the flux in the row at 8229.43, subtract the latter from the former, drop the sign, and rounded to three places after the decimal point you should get 0.147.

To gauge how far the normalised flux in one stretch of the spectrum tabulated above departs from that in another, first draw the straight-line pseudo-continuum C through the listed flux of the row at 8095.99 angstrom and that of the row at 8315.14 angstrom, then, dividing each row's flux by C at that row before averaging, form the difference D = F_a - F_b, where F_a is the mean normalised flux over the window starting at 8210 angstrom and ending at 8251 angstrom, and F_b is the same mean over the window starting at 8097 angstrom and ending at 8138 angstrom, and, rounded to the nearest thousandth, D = -0.013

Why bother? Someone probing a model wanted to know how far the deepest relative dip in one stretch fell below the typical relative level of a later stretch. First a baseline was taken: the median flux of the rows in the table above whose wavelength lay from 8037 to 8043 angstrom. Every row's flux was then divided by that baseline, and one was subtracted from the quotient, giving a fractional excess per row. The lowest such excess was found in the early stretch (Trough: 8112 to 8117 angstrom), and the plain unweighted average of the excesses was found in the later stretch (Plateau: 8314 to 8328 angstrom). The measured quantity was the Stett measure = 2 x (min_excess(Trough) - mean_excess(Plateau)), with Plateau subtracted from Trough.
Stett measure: 0.013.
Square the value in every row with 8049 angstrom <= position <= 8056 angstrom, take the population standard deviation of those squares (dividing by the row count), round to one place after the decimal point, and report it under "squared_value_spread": 3.2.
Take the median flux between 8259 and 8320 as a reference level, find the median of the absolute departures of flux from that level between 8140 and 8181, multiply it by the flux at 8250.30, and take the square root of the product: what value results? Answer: 1.61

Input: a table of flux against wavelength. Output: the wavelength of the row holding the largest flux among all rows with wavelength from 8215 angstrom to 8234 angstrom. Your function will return 8223.75 angstrom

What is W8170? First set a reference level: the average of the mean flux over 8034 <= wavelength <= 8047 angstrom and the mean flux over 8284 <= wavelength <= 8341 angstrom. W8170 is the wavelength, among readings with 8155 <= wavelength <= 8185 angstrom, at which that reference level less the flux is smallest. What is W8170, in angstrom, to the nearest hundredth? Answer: 8180.31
